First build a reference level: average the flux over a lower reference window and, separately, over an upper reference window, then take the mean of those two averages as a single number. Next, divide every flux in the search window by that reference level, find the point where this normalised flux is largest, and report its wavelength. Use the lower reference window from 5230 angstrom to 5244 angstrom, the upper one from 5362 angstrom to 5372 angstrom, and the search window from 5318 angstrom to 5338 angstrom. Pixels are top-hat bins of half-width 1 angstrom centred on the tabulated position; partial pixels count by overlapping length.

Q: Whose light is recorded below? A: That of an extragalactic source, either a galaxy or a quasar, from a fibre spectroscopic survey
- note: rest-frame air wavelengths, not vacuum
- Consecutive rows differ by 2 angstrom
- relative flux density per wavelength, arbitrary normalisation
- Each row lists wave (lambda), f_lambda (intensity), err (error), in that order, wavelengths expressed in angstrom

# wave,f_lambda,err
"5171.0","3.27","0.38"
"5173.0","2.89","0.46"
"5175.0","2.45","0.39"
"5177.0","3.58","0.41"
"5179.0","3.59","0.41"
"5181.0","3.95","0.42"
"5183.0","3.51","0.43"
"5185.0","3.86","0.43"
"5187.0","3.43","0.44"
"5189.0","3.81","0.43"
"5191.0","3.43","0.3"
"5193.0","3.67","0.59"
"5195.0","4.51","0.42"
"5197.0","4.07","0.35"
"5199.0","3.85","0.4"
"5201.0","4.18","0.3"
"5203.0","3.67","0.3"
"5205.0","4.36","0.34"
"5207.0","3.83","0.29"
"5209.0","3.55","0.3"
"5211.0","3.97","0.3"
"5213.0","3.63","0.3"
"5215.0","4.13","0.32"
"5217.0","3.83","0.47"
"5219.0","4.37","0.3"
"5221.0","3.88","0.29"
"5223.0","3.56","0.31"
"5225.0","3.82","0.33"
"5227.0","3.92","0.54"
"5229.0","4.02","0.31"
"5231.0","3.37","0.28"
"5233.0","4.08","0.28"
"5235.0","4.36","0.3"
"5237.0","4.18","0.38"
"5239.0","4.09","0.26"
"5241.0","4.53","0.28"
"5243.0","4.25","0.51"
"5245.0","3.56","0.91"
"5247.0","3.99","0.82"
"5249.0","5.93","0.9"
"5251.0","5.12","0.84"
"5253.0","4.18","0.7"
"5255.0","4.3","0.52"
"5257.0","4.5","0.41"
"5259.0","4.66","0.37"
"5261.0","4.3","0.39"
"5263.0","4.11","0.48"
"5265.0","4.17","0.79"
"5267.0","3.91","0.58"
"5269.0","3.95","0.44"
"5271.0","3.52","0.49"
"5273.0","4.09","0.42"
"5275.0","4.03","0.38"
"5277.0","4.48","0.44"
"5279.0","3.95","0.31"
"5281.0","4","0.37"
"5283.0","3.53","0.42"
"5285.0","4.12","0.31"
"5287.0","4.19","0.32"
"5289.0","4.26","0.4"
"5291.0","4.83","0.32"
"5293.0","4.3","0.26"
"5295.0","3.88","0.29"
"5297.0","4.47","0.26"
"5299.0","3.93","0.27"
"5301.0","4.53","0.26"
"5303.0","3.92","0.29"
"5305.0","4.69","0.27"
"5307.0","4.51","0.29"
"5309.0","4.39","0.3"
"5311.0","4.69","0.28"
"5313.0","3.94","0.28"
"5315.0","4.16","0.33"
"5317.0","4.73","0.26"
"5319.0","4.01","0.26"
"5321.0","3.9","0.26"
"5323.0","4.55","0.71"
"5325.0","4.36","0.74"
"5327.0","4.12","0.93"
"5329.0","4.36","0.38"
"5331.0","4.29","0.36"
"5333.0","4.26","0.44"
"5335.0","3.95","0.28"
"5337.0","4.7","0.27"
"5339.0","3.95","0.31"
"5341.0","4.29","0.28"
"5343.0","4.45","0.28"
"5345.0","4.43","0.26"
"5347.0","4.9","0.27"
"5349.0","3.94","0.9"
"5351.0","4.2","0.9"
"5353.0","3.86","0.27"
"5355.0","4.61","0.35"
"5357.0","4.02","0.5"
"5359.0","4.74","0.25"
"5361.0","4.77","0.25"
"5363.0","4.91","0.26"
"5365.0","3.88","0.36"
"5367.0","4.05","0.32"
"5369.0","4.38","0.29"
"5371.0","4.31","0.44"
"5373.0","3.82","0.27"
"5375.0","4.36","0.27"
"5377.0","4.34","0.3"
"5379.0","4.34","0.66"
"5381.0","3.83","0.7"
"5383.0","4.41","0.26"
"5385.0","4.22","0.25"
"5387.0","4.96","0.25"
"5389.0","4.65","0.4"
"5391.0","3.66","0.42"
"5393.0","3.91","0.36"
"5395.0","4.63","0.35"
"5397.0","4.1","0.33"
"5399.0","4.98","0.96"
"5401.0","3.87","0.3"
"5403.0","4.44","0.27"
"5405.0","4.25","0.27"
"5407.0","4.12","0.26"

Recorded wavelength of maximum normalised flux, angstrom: 5337.0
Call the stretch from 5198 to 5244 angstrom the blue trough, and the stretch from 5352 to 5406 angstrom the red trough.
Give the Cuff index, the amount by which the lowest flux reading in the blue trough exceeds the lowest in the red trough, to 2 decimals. -0.29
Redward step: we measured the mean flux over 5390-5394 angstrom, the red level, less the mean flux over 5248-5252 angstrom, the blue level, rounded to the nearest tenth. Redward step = -1.7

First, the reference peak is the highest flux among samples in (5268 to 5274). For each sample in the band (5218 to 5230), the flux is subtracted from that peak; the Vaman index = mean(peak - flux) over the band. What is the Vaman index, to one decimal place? 0.2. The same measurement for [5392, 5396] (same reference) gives -0.2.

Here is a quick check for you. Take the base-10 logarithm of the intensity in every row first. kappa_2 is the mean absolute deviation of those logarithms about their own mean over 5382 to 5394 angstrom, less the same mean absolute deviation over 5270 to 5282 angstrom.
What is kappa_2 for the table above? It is 0.017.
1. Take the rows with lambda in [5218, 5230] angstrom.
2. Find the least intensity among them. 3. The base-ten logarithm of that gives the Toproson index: 0.551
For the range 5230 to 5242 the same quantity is 0.528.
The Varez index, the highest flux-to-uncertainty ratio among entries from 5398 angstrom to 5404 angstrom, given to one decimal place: 16.4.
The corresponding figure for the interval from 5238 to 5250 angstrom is 16.2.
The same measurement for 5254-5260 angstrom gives 12.6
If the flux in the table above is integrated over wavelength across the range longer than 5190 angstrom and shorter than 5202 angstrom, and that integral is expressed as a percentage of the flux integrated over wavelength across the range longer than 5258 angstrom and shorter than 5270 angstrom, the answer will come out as 94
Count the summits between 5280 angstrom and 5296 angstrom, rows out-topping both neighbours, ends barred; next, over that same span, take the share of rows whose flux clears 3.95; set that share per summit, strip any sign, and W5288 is 0.75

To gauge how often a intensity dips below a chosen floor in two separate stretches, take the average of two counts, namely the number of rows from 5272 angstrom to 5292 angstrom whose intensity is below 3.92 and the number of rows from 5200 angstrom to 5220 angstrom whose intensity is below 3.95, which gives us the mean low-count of 3.0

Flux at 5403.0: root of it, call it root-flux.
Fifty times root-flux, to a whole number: 105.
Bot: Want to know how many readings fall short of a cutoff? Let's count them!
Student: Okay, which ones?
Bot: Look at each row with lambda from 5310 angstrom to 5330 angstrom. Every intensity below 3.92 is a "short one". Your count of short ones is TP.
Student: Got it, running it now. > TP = 1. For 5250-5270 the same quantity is 1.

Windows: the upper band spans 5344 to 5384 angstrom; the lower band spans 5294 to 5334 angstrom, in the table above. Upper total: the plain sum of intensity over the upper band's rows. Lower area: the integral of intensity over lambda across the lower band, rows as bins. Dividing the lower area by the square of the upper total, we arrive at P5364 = 0.0231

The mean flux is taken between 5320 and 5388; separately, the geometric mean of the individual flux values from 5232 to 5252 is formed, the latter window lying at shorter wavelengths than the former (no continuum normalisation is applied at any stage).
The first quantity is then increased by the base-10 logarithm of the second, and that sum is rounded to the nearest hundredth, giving 4.95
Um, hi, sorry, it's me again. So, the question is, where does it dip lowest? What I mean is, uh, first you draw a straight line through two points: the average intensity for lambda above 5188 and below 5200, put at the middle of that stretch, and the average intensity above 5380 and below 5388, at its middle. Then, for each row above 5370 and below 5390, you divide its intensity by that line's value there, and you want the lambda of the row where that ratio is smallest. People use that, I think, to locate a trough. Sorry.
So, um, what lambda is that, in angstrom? 5381.0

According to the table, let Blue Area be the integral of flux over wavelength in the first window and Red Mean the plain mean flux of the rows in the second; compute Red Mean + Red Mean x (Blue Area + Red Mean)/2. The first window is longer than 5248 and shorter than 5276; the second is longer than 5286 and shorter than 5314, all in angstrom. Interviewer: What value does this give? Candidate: 276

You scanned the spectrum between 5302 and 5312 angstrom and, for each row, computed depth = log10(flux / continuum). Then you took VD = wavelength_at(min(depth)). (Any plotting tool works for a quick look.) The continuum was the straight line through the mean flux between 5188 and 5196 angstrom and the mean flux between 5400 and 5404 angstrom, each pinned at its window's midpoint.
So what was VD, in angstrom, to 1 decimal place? 5303.0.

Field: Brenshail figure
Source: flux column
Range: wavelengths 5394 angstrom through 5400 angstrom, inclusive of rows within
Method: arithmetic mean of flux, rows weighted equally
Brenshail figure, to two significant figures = 4.6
